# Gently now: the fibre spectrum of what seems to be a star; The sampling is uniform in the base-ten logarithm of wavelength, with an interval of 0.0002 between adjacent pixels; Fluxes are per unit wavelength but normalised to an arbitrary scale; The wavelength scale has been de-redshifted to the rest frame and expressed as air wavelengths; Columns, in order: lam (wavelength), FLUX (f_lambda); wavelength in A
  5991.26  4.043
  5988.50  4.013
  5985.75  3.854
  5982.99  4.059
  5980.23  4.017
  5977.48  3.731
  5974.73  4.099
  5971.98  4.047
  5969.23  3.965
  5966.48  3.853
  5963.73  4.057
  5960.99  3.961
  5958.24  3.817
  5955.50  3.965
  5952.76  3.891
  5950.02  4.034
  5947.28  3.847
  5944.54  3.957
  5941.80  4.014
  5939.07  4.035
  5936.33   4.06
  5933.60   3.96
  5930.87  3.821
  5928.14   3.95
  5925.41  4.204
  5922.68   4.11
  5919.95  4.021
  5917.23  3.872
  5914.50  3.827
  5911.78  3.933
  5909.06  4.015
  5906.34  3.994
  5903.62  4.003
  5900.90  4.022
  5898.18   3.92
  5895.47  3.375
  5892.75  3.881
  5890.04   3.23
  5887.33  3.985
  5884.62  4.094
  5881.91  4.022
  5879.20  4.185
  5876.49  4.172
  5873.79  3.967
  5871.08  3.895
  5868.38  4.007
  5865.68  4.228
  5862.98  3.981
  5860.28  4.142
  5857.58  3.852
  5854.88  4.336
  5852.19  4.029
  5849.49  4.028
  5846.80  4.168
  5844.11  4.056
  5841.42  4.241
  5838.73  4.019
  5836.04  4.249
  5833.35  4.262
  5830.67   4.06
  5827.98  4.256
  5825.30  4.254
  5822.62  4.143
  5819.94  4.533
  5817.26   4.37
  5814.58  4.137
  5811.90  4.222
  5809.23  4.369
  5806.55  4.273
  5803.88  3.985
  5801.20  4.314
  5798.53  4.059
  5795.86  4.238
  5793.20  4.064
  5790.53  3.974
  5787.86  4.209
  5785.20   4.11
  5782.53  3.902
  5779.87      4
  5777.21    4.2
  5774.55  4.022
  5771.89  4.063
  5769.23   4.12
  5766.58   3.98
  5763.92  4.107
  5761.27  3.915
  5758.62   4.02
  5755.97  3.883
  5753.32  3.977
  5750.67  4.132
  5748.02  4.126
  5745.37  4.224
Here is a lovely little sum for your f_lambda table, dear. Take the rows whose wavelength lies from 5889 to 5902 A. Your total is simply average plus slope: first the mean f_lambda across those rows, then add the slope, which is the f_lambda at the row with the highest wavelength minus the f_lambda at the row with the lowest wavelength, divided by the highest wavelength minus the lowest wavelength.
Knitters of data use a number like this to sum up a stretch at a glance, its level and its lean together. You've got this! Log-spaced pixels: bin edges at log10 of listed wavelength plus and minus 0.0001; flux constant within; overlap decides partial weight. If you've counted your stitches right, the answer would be 3.76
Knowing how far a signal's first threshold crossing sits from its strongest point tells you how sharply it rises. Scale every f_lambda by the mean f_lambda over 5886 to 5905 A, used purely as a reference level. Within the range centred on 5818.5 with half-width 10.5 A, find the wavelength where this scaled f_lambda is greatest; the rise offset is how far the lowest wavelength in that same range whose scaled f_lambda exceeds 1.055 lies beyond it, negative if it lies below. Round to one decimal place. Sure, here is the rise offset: -10.7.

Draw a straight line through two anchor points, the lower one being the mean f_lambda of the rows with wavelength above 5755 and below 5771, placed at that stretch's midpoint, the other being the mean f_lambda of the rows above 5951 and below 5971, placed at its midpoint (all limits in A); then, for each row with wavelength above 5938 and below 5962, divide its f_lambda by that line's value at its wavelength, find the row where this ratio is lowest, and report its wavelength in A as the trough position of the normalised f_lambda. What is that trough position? 5958.24 A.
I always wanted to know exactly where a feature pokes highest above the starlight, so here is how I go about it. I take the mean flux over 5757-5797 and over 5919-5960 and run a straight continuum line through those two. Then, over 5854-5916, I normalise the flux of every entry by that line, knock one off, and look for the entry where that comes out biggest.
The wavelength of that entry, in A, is 5854.88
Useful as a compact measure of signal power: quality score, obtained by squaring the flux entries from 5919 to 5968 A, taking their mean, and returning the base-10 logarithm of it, 1.20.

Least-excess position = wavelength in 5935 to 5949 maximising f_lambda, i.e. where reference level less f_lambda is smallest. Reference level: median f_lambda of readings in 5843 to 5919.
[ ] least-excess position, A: 5936.33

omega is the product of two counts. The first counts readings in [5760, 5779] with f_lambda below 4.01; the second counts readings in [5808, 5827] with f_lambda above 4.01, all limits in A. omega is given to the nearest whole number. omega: 14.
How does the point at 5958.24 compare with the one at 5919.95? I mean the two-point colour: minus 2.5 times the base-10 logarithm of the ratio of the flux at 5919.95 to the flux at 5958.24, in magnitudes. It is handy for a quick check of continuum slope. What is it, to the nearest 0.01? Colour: -0.06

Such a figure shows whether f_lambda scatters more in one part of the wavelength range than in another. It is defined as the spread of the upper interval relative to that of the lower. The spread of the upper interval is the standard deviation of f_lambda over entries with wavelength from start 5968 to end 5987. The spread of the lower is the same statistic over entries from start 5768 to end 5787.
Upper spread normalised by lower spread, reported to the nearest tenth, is 1.4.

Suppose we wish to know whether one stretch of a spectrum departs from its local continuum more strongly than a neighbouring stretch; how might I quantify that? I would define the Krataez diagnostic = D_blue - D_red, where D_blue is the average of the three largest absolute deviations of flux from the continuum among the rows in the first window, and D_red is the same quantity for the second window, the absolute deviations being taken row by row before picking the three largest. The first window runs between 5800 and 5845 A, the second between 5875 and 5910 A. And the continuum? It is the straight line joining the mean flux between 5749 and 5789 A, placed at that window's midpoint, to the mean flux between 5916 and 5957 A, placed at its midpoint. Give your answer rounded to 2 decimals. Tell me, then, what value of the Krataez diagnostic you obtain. -0.13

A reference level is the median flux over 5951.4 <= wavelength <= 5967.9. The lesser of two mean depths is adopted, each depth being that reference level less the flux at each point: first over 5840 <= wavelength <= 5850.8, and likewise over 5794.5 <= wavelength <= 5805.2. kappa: -0.22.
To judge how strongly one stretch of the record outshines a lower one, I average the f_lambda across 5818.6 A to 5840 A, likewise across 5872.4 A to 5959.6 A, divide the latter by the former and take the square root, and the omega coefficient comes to 0.97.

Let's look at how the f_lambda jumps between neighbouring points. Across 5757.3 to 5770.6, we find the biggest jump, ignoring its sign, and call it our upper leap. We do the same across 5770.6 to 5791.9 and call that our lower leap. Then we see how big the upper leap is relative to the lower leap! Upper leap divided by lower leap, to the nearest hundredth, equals 0.82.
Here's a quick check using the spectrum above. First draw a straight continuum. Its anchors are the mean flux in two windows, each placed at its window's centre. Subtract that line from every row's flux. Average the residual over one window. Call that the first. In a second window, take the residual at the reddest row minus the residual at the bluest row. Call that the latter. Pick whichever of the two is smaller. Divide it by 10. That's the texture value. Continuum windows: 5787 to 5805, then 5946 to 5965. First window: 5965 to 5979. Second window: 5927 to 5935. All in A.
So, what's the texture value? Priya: 0.002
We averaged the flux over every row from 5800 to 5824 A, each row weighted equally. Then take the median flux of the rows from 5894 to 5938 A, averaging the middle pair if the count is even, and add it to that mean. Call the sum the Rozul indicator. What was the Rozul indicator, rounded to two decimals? 8.24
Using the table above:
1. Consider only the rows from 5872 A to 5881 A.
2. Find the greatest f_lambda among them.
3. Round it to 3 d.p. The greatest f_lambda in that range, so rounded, 4.185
